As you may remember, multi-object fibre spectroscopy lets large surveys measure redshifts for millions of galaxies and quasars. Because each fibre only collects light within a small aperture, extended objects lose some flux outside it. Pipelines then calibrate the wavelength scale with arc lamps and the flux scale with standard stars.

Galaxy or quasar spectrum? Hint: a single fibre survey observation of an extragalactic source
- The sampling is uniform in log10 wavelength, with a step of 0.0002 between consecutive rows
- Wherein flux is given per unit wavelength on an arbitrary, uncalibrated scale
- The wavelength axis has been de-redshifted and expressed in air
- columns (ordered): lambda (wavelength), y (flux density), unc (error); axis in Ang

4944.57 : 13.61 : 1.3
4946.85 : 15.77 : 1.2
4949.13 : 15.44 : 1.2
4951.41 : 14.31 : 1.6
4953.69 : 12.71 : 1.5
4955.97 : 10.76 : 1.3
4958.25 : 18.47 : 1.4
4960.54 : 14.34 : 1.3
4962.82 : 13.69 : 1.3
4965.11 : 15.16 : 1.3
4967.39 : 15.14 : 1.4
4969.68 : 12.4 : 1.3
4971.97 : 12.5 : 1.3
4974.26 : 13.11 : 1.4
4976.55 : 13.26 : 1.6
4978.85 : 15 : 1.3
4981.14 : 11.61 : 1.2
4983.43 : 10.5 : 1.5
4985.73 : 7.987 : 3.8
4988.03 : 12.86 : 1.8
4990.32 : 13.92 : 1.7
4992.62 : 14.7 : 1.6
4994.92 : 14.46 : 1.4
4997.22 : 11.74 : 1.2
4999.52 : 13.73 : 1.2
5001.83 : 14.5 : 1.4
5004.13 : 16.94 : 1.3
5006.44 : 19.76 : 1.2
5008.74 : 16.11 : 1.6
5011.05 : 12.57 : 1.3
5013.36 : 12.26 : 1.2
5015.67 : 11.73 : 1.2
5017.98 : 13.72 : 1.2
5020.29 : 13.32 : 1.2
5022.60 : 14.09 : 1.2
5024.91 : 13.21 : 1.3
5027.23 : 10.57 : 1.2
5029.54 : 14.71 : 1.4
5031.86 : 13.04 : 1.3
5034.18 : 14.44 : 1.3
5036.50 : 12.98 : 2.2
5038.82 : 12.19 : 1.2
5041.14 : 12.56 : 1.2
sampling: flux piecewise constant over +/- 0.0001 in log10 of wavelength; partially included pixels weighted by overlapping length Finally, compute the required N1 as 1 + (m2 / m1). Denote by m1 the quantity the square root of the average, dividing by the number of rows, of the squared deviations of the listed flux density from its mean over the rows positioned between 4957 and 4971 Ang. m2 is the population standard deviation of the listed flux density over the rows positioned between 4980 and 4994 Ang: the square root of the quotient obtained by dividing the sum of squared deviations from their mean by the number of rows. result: 2.2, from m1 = 1.87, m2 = 2.2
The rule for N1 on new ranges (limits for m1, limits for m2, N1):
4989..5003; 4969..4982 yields 2.1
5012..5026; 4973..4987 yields 3.8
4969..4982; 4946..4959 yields 3.3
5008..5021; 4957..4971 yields 2.3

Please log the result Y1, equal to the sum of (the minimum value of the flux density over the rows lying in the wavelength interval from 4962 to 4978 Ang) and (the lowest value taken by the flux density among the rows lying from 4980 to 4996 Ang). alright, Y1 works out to 20.4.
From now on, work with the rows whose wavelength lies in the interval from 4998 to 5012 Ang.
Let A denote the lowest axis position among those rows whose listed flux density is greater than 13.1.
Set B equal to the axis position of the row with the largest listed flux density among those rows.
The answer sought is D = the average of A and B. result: 5003.0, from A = 4999.52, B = 5006.44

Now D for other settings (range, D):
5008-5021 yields 5008.7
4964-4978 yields 4965.1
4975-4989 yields 4977.7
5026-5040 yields 5029.5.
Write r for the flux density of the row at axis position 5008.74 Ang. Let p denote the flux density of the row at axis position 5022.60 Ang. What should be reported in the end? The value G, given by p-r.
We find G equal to -2.0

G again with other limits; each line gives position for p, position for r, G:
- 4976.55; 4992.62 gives -1.4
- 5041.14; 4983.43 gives 2.1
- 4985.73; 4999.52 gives -5.7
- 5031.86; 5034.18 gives -1.4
